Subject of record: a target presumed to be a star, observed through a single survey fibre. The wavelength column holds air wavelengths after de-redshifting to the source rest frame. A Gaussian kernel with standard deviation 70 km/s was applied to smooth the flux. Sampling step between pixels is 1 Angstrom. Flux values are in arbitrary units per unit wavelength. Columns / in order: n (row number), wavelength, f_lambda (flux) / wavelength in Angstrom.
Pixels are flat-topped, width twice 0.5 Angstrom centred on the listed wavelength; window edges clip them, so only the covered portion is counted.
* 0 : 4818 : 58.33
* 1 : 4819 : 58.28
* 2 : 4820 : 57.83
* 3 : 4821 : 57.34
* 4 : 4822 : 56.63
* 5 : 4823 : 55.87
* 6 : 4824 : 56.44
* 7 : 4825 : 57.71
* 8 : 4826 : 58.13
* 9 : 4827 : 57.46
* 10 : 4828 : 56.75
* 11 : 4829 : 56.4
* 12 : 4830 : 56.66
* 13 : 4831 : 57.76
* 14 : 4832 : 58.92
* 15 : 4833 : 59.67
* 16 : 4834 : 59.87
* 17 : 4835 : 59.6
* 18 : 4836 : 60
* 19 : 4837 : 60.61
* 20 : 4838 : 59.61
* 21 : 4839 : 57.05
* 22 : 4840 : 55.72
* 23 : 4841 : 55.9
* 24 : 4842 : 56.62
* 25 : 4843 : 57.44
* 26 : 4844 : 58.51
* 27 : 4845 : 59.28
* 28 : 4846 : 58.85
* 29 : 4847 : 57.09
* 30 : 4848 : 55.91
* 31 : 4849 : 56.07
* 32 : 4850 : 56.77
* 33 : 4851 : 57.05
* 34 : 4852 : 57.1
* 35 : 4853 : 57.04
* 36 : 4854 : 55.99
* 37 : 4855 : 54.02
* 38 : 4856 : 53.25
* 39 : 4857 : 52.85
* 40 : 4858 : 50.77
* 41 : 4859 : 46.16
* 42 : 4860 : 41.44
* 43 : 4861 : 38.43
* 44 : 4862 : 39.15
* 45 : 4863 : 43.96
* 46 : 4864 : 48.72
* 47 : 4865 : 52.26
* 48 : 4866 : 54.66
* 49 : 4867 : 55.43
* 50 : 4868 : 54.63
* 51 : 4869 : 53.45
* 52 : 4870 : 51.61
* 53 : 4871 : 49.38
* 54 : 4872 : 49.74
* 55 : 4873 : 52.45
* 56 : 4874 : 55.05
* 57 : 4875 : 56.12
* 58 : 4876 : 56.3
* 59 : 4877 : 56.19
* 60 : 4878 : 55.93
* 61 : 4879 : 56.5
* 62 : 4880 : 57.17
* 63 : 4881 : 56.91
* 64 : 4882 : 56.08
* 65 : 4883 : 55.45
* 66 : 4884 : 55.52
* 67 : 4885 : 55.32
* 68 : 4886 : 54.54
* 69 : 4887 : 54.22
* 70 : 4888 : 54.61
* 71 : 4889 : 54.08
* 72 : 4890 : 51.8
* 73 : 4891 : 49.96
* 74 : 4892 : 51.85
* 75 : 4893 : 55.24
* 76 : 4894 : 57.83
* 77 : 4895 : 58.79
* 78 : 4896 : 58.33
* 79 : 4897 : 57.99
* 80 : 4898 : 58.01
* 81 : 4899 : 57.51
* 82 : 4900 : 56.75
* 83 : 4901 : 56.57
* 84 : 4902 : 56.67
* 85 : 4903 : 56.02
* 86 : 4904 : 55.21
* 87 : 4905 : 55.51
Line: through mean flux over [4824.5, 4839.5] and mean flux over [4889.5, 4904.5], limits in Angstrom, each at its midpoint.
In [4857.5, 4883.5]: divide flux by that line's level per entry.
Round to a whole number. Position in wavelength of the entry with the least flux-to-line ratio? 4861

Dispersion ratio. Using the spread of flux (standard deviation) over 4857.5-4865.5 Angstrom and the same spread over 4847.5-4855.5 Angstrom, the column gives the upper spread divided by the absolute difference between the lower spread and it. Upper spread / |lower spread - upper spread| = 1.2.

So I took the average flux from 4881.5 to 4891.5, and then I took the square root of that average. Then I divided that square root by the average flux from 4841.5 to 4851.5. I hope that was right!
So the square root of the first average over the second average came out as 0.128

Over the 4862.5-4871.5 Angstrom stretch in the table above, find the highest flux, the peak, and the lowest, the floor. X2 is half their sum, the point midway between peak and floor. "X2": 50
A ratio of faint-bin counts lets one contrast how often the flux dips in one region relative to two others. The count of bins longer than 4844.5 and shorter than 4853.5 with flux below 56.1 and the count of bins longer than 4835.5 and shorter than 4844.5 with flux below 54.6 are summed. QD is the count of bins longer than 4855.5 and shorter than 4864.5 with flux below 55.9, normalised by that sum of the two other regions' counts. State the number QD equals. 4.5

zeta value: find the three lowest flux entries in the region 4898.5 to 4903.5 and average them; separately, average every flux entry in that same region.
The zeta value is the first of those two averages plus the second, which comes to 113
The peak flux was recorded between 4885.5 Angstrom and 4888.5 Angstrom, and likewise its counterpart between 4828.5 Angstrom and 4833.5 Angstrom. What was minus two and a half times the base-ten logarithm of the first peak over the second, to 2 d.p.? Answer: 0.10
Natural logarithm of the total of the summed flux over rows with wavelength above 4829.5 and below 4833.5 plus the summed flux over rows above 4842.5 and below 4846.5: 6.15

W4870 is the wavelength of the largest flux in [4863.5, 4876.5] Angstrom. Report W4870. 4876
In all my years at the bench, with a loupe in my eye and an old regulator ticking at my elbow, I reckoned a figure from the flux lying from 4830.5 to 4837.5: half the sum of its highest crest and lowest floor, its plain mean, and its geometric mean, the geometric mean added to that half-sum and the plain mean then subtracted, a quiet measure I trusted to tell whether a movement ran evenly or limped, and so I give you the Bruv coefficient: 59.2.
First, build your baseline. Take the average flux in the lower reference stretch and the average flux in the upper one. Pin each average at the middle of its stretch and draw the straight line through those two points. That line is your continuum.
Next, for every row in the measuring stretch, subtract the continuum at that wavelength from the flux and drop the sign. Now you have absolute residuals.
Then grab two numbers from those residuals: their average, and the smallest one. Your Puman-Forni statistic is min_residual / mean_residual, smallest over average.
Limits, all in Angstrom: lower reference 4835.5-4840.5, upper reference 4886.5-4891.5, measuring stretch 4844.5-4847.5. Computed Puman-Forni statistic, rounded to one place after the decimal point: 0.5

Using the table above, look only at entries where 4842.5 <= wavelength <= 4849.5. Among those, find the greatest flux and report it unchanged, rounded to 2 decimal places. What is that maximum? 59.28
